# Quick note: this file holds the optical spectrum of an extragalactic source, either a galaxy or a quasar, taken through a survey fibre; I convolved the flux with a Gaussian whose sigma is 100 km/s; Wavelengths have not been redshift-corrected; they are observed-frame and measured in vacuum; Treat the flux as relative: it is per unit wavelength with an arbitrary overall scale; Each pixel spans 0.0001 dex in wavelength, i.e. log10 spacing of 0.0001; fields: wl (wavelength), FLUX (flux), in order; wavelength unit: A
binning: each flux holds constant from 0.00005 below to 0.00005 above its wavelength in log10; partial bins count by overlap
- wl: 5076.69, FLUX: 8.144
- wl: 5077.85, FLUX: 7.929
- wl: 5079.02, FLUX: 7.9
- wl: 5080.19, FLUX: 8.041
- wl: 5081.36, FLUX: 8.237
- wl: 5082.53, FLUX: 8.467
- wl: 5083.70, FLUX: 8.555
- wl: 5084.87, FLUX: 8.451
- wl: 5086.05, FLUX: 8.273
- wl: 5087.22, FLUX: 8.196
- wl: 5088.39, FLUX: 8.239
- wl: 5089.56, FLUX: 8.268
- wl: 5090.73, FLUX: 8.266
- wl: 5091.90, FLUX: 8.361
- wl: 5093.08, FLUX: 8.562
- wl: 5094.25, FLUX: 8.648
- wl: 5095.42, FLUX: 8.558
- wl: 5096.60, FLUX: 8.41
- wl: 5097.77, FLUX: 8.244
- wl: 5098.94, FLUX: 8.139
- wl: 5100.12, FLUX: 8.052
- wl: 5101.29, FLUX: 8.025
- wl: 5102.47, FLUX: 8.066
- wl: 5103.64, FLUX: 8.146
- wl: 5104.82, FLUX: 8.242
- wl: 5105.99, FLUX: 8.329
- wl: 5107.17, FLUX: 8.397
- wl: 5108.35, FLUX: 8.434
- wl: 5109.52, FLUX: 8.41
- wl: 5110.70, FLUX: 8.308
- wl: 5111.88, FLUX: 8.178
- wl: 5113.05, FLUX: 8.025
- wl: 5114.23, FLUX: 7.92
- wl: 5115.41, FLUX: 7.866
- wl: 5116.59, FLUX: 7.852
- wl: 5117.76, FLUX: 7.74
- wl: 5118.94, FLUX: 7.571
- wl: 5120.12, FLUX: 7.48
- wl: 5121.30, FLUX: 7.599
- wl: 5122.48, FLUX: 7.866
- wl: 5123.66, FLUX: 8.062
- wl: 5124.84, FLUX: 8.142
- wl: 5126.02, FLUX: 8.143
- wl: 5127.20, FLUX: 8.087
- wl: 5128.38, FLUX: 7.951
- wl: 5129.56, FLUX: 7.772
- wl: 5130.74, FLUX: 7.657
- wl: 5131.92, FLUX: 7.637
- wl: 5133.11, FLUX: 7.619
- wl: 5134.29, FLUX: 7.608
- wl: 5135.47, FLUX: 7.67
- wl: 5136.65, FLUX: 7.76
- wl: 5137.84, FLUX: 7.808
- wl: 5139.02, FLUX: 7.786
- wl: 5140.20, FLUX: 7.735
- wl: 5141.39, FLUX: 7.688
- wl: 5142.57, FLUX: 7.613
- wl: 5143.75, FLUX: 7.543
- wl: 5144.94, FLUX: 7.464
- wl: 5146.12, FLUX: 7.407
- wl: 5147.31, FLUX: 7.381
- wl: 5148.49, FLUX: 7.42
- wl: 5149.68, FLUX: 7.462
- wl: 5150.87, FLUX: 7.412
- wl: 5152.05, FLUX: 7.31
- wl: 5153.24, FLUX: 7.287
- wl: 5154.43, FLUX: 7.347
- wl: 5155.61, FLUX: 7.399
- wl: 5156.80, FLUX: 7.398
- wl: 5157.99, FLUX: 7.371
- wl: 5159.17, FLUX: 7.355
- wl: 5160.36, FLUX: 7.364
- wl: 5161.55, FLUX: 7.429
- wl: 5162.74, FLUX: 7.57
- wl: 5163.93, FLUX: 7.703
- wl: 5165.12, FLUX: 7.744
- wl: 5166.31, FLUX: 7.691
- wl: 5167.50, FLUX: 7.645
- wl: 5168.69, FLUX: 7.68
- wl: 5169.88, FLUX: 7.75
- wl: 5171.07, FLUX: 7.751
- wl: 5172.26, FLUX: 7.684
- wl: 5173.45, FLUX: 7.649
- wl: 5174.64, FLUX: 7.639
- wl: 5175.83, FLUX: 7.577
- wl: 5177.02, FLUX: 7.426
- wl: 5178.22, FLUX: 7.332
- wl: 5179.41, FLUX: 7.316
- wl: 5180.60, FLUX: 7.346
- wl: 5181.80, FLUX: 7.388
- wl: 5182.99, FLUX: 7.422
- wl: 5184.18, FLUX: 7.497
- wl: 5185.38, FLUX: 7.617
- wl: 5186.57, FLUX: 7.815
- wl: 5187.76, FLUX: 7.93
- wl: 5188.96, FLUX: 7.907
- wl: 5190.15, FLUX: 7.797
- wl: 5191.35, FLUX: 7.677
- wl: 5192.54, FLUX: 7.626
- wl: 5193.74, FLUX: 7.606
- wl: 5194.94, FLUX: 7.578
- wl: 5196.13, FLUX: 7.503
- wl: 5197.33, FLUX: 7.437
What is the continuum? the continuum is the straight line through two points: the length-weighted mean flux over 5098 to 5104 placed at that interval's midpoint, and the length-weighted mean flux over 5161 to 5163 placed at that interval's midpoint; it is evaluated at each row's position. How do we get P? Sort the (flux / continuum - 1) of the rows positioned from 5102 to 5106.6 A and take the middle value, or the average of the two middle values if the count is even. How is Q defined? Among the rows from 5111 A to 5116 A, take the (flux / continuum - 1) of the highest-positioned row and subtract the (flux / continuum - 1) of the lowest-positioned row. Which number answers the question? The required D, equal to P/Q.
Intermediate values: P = 0.016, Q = -0.03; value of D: -0.5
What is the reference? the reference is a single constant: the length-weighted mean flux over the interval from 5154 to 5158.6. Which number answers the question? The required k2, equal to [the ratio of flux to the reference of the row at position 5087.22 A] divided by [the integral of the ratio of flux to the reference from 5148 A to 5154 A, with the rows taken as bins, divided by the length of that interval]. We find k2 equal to 1.11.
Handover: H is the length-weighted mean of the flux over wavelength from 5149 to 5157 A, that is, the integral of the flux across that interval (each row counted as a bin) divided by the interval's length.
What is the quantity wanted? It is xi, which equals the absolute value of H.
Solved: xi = 7.37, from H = 7.4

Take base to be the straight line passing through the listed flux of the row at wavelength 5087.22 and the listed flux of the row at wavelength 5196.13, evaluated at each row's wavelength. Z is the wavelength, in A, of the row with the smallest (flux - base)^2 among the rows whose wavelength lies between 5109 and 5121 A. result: 5113.05 A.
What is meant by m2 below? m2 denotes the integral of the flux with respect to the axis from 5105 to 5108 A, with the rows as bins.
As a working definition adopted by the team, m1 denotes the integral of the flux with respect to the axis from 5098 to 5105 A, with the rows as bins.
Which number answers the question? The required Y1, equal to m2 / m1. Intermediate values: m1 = 57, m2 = 25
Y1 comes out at 0.44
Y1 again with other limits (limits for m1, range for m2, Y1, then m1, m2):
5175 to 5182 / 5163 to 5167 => 0.59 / 52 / 31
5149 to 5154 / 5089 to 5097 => 1.84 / 37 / 67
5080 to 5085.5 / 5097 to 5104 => 1.24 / 46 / 57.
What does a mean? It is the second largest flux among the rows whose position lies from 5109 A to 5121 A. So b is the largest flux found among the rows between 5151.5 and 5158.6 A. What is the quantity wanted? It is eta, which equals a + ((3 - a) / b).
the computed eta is 7.59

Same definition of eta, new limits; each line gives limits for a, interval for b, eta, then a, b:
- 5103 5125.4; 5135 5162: 7.72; 8.41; 7.808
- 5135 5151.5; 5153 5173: 7.17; 7.786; 7.751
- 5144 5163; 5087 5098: 6.95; 7.464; 8.648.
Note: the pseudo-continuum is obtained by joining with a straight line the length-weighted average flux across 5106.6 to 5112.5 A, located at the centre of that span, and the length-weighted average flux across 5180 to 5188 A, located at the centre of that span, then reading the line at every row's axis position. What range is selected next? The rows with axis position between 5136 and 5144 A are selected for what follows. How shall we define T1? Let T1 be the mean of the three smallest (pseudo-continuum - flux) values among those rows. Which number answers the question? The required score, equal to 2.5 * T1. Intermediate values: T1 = 0.3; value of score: 0.7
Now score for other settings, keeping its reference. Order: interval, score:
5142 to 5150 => 1.1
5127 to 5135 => 0.5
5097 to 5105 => 0.5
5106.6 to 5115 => -0.1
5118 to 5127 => 0.2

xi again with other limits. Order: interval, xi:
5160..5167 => 7.59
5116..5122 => 7.66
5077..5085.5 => 8.22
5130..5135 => 7.63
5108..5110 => 8.45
